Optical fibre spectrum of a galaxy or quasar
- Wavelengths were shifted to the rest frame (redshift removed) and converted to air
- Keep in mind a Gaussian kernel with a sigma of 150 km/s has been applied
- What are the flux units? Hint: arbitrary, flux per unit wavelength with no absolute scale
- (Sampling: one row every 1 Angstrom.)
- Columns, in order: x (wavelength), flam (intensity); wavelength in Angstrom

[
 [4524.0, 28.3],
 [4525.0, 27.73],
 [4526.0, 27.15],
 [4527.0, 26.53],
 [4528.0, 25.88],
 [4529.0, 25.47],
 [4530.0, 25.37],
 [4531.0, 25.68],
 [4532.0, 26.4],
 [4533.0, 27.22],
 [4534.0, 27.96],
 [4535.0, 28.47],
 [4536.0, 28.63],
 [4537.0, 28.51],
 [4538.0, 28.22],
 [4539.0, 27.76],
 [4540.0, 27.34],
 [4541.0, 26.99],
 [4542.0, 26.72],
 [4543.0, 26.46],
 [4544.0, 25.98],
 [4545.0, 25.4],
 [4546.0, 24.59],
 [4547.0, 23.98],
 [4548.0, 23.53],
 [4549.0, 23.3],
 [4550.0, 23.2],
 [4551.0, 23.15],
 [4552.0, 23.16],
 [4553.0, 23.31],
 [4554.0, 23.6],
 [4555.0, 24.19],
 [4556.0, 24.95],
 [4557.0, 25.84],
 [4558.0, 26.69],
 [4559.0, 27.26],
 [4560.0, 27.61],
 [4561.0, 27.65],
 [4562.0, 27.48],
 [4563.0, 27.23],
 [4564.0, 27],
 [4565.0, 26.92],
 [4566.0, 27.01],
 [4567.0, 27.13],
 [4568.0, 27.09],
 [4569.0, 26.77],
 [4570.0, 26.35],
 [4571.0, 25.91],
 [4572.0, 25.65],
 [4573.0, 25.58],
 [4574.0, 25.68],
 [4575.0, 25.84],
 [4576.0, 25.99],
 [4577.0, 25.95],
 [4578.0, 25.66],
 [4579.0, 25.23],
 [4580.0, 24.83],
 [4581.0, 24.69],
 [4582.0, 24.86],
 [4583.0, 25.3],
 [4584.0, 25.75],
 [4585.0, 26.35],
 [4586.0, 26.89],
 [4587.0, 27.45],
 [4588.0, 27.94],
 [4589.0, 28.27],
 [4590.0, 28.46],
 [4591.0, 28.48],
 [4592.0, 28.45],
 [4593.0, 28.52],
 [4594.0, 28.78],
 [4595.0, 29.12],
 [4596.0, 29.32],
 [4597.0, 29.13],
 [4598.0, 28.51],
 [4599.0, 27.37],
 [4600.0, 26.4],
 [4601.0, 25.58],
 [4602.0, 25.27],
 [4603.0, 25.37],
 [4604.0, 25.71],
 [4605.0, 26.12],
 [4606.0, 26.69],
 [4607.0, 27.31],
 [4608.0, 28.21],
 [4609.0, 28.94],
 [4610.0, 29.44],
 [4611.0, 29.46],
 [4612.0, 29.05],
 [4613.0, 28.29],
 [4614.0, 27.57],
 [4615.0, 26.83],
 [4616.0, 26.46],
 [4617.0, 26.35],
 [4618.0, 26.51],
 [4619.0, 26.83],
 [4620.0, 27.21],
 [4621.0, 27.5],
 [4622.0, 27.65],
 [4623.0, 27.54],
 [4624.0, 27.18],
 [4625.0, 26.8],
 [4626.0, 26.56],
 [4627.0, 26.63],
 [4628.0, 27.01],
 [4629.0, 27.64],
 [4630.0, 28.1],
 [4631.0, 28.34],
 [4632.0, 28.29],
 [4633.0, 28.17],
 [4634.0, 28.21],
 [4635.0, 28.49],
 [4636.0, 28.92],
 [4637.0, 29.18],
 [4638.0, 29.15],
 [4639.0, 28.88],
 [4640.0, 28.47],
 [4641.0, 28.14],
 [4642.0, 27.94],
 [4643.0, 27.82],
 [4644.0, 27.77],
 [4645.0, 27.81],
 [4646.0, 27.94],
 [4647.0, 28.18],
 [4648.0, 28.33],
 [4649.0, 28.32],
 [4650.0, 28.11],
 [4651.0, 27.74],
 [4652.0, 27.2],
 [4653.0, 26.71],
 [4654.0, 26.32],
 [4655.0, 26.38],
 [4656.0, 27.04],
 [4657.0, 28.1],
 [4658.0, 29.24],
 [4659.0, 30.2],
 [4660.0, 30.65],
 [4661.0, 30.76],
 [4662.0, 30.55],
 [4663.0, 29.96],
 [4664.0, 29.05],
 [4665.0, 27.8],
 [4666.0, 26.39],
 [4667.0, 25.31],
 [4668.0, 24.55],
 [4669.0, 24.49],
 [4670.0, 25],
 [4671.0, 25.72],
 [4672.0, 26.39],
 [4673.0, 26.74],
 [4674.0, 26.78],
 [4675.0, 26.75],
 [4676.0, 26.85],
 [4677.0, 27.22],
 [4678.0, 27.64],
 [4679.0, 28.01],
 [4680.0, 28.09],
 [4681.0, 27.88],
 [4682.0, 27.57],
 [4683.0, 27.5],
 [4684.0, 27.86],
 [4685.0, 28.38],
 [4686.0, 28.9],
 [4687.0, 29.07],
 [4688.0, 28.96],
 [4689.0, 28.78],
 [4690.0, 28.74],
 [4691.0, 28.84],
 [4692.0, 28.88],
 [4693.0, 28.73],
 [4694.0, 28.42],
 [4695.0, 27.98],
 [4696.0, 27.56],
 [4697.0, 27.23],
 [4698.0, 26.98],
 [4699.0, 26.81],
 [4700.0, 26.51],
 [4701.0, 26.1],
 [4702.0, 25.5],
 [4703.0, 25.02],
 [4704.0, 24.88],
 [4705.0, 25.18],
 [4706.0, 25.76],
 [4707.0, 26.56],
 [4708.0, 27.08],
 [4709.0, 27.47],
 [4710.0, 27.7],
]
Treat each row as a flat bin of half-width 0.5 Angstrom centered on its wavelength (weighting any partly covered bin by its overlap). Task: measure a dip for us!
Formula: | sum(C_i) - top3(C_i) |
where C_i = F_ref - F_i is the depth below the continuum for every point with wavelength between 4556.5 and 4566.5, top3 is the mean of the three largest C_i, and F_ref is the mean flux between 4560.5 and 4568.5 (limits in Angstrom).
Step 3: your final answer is 0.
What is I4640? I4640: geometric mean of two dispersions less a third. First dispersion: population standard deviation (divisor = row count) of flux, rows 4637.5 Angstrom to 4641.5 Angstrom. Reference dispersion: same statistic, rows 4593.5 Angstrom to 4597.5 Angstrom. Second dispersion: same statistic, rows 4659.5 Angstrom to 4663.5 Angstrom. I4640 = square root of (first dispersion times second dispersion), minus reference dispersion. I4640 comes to 0.15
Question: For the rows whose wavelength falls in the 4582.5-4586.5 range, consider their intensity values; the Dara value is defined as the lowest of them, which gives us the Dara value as 25.3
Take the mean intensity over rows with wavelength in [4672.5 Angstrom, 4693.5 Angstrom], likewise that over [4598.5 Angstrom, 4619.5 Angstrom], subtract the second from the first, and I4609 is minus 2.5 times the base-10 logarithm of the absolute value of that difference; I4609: 0.1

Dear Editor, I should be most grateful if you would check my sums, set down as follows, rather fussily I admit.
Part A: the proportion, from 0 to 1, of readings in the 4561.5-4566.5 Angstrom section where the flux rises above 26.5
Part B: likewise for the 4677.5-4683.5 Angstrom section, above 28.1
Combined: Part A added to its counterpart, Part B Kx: 1.0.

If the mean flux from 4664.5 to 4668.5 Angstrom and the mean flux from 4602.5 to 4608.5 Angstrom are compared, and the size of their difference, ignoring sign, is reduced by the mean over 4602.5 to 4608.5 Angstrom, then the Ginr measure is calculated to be -26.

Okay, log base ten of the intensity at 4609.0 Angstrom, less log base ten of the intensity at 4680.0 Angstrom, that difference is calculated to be 0.013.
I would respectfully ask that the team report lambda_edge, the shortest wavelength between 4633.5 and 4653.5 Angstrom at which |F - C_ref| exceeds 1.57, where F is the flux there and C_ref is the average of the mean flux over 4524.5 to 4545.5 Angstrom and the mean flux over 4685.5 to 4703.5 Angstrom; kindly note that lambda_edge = 4636.0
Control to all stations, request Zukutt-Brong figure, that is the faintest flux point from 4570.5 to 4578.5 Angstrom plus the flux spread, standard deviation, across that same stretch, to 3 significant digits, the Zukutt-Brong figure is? 25.7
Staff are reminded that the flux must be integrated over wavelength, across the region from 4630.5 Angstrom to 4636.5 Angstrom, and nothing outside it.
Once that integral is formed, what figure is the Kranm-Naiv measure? 170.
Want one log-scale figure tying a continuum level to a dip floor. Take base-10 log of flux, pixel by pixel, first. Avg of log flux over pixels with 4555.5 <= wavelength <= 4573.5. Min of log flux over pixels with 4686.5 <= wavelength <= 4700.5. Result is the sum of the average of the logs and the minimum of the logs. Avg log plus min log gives 2.85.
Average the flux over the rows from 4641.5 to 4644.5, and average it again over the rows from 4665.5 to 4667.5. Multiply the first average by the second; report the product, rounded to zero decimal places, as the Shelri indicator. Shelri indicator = 720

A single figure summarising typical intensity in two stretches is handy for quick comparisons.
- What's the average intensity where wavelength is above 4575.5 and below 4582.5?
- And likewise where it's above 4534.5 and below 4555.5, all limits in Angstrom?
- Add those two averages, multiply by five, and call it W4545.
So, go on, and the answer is 254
